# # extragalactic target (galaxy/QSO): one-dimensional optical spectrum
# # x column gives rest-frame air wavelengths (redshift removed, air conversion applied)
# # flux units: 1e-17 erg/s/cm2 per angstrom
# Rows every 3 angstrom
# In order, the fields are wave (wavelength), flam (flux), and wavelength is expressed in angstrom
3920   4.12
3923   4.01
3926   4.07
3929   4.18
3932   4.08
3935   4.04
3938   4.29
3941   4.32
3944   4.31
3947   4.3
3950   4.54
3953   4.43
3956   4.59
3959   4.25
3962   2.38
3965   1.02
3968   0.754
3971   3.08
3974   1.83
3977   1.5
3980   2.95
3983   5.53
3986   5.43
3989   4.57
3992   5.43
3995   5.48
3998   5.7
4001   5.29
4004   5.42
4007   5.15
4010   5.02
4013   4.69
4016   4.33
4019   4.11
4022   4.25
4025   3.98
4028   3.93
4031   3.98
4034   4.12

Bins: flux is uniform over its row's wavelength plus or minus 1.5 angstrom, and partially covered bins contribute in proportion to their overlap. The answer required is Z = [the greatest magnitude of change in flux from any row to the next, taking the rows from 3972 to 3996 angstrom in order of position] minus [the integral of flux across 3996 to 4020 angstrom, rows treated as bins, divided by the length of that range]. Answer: -2.4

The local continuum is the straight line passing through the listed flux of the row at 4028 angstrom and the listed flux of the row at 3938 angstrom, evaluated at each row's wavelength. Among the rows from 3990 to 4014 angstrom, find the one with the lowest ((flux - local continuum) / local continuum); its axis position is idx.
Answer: 4013 angstrom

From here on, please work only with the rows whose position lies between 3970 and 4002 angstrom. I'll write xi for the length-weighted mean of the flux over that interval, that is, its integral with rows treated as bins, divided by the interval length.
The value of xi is 4.26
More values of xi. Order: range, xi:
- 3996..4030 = 4.72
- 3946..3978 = 2.97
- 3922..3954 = 4.23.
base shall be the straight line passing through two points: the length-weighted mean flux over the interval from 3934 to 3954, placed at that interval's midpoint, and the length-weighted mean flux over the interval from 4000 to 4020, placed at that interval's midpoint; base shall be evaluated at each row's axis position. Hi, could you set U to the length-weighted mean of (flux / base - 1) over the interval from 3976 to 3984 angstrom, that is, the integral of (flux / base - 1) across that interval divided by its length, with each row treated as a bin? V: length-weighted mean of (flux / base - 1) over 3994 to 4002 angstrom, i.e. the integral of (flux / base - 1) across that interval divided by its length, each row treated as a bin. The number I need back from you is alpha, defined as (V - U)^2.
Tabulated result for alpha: 0.19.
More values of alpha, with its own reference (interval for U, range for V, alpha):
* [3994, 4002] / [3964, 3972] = 0.65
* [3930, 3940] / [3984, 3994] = 0.02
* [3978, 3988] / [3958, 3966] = 0.15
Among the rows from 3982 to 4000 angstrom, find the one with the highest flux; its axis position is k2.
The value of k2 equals 3998 angstrom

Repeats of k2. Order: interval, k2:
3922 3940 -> 3938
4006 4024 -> 4007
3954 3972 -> 3956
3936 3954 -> 3950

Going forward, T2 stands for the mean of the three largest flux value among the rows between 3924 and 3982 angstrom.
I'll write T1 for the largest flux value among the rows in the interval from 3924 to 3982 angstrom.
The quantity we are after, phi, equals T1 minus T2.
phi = 0.07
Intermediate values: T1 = 4.59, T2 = 4.5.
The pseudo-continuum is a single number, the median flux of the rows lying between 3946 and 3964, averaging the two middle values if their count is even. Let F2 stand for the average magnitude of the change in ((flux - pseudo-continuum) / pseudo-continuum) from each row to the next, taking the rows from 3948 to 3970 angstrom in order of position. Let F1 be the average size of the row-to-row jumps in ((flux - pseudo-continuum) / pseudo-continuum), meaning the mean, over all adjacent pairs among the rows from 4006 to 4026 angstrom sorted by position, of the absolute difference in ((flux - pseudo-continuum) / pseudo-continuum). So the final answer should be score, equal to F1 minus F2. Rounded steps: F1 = 0.06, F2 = 0.16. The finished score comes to -0.10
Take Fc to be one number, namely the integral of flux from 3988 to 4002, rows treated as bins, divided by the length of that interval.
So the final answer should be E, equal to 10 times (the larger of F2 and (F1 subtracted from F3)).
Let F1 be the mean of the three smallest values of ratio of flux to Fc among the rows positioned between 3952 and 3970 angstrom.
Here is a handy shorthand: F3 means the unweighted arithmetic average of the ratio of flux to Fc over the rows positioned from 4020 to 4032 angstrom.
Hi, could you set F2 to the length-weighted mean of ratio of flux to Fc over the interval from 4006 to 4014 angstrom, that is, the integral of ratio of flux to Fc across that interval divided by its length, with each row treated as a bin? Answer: 9.3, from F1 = 0.26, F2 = 0.93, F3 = 0.76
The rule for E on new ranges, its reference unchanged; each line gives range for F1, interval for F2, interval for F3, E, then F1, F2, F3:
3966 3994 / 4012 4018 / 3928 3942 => 8.4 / 0.26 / 0.84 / 0.79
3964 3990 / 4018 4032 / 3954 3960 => 7.6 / 0.21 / 0.76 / 0.83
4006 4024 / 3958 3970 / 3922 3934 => 3.9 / 0.80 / 0.39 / 0.77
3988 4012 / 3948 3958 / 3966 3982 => 8.5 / 0.92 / 0.85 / 0.38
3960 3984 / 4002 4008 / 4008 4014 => 10.0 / 0.21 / 1.00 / 0.91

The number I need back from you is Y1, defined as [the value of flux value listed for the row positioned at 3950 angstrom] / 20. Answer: 0.23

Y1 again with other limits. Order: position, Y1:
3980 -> 0.15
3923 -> 0.20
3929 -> 0.21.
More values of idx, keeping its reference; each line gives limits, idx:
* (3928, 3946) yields 3935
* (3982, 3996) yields 3989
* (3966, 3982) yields 3968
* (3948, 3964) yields 3962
